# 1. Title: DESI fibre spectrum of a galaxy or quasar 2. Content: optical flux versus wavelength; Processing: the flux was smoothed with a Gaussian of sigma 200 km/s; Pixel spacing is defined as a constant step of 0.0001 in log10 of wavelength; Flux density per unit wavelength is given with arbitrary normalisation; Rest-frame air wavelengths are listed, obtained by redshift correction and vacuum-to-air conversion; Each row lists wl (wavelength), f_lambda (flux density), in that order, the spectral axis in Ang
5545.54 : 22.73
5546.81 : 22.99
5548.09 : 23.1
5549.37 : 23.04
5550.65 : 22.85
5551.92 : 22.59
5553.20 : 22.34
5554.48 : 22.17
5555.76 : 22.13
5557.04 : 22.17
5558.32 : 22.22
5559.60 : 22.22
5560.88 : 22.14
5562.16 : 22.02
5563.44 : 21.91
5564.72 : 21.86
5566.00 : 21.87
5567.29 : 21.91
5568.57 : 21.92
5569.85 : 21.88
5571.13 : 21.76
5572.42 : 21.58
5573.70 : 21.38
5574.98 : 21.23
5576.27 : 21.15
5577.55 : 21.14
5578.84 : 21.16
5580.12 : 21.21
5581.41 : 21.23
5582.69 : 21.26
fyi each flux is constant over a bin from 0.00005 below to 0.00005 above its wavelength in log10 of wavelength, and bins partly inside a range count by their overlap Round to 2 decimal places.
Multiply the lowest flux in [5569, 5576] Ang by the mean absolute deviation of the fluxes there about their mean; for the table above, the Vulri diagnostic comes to 4.43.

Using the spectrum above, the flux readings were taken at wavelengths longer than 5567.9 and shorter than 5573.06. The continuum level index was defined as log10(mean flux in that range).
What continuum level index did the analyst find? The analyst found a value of 1.338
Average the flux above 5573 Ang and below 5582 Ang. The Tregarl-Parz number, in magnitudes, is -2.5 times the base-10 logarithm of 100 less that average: -4.741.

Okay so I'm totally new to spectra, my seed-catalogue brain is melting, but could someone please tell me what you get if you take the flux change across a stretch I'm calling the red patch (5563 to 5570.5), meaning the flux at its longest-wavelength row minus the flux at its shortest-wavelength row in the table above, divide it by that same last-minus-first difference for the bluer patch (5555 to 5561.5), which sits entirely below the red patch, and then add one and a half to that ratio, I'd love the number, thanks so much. -1.50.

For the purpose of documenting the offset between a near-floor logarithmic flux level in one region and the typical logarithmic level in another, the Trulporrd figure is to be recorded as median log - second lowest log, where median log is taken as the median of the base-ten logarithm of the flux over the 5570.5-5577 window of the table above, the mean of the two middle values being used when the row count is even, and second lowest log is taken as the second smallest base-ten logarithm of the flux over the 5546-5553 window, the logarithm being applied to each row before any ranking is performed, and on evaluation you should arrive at -0.029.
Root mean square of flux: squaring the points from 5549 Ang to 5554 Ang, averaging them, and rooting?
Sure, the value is 22.7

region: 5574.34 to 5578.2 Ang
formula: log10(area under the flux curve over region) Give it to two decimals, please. 1.91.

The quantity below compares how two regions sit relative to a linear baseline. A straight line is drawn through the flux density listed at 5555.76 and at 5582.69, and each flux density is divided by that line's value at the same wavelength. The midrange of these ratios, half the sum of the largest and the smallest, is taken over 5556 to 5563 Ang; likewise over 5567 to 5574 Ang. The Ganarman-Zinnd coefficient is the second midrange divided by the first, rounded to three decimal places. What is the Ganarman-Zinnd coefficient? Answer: 0.994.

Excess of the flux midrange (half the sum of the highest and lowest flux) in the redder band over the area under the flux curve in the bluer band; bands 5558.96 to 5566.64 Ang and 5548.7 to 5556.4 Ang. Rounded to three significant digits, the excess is -151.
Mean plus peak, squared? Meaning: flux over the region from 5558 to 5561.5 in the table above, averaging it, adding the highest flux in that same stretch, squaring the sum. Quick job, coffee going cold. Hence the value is 1973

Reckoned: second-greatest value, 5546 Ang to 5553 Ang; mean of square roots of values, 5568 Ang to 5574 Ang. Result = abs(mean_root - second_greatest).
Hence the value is 18.4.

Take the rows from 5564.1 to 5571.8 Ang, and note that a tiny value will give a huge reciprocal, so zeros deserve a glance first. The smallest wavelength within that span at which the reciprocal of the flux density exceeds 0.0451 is 5564.72 Ang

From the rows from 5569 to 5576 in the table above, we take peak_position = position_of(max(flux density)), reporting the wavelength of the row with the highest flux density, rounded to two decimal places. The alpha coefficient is 5569.85 Ang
